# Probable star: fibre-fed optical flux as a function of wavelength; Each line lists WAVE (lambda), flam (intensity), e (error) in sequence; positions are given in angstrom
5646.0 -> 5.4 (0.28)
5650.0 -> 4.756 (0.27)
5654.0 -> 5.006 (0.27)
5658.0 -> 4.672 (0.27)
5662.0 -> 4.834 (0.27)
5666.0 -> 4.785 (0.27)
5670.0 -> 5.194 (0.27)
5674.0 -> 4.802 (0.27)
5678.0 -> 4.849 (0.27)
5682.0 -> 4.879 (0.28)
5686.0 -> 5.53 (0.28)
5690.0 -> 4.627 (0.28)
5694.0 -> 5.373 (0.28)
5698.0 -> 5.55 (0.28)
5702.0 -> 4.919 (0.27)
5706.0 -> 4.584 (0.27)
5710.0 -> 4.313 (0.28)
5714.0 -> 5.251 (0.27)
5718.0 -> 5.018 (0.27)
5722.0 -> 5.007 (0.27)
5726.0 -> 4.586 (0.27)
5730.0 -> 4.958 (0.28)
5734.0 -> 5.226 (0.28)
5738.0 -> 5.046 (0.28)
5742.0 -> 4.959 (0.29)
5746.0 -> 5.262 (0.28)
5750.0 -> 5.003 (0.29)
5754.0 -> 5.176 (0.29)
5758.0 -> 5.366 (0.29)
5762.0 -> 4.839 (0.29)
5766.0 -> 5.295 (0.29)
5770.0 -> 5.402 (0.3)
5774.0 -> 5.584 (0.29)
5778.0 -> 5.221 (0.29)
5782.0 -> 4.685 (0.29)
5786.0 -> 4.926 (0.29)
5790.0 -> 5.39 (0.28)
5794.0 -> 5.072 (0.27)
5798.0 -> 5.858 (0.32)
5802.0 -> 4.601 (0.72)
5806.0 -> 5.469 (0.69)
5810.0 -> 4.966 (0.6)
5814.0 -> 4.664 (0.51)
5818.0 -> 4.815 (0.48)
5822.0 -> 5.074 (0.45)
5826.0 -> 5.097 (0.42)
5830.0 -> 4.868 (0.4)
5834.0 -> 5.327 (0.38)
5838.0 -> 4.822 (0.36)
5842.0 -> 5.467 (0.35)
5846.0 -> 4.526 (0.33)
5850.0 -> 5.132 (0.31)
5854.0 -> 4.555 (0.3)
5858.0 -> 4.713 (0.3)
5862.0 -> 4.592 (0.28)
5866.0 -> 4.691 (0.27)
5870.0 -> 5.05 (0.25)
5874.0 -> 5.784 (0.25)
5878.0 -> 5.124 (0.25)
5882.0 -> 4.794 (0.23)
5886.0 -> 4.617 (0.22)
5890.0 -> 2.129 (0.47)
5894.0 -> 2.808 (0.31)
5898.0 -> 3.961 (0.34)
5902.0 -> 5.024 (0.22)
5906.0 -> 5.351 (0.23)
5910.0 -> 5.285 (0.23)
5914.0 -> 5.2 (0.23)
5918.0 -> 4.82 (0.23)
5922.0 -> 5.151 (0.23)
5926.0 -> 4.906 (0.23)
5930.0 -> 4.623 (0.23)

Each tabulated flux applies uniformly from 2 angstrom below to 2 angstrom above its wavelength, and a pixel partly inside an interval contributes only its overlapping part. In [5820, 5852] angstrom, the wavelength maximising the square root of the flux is 5842.0 angstrom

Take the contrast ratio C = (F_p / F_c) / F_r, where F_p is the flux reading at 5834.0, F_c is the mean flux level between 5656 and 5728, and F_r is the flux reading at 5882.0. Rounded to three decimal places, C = 0.225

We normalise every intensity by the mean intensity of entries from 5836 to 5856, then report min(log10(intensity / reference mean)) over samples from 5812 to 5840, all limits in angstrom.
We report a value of -0.021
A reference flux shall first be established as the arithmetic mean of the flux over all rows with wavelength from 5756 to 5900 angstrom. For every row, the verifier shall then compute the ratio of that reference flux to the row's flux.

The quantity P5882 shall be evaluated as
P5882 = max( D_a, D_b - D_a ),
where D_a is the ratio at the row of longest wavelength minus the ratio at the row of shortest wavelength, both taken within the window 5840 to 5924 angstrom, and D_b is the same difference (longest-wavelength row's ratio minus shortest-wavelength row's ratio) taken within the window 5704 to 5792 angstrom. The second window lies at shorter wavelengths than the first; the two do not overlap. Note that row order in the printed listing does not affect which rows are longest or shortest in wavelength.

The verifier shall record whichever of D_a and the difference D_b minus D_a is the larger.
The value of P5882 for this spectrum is 0.055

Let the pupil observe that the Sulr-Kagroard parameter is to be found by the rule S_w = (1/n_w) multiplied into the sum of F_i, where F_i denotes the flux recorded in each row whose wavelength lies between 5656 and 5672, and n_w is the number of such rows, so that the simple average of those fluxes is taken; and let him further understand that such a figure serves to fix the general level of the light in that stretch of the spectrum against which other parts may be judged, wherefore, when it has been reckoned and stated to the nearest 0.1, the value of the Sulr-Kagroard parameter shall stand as 4.9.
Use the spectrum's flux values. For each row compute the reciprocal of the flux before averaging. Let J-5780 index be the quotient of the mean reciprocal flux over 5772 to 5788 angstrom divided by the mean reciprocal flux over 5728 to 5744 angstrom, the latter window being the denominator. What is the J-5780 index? 0.99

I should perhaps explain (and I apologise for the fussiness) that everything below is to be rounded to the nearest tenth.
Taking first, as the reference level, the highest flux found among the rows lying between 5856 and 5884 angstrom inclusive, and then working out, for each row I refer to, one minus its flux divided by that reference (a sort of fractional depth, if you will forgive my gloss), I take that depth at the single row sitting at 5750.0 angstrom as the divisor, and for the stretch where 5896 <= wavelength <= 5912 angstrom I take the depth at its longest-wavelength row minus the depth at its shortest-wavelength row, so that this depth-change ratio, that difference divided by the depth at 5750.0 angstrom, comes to -1.7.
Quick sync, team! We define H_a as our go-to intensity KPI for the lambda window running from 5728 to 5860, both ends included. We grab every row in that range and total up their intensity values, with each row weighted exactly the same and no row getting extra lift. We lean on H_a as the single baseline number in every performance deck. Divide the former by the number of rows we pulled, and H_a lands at 5.1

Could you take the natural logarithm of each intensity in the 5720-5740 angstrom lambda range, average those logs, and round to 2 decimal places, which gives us 1.60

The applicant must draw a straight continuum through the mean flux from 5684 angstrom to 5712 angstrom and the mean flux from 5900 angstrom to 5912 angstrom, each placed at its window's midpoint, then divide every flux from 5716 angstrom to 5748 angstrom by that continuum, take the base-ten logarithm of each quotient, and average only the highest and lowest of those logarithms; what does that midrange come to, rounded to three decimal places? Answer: -0.010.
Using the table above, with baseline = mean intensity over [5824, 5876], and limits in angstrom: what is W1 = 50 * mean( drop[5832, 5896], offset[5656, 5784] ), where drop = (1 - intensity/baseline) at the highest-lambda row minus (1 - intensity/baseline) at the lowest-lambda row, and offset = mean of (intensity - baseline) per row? 14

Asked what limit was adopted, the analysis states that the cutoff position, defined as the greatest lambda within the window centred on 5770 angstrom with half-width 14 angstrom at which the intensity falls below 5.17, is 5782.0 angstrom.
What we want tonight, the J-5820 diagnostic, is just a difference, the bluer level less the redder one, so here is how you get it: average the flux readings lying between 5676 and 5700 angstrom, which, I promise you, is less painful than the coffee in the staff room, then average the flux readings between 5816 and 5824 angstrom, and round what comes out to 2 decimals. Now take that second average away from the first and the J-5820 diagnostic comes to 0.19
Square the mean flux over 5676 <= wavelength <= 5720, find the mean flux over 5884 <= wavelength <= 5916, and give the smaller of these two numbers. 4.3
